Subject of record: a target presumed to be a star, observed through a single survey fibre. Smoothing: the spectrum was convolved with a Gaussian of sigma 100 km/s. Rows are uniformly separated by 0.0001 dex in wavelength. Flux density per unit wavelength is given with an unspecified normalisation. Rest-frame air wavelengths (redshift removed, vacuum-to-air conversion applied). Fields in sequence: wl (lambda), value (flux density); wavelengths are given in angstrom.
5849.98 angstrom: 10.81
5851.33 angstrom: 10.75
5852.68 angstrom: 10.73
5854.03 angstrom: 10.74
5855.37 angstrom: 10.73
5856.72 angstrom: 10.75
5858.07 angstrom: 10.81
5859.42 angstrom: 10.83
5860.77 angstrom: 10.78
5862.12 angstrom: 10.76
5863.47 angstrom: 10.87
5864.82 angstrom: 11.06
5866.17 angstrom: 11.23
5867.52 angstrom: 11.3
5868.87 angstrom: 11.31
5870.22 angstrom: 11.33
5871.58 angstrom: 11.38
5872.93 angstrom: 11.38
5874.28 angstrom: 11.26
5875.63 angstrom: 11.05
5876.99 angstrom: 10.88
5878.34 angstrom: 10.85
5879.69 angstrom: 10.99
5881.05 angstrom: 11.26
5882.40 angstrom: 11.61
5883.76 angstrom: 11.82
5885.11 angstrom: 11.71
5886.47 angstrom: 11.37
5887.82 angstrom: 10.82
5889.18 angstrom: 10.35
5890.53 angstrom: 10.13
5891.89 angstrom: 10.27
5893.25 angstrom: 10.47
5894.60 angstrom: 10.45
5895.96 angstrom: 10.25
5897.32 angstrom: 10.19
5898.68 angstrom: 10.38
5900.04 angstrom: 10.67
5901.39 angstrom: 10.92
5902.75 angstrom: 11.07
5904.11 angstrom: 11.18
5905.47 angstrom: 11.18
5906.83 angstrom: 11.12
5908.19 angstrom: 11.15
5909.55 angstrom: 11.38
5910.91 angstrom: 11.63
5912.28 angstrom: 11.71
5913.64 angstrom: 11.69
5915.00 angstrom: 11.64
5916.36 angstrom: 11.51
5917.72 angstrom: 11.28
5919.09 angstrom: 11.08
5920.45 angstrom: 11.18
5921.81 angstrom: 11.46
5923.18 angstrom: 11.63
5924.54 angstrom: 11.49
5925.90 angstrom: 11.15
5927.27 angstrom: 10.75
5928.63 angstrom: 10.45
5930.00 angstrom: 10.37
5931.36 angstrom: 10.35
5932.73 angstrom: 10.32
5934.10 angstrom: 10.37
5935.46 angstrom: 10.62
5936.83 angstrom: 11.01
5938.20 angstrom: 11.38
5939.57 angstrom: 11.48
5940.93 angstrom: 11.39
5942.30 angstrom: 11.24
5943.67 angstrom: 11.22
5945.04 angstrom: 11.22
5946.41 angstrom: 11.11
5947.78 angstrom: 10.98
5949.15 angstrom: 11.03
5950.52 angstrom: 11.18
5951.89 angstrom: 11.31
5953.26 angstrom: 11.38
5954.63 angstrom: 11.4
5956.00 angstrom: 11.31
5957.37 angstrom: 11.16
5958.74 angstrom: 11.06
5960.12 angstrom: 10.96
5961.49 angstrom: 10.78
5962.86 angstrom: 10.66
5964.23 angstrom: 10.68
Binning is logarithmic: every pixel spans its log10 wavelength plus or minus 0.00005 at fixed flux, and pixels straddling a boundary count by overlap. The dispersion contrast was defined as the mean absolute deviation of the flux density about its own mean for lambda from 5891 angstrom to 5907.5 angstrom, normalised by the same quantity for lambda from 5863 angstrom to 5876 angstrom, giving 2.6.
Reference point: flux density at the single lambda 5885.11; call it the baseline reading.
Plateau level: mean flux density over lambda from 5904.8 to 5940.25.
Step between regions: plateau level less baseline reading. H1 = -0.6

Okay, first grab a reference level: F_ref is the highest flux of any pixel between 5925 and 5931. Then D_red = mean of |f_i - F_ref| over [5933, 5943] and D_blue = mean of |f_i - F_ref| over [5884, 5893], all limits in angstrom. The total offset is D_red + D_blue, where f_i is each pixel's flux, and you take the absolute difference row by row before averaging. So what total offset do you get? 1.0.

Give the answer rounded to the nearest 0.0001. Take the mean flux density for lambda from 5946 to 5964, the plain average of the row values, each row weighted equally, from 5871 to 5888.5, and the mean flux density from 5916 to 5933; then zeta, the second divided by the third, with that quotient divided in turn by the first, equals 0.0922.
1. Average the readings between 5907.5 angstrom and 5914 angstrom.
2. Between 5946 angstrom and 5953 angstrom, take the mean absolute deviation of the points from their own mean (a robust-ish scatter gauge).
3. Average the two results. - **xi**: 5.8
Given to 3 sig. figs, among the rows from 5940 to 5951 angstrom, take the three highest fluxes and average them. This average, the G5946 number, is 11.3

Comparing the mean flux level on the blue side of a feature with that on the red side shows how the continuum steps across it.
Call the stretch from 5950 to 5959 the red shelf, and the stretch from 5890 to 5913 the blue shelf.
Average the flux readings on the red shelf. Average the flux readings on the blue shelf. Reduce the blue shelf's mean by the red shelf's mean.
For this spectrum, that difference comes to -0.4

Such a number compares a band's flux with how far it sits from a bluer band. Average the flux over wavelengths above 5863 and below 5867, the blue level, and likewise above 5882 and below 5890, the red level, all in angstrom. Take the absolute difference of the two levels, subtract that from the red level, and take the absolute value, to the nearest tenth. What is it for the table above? 11.1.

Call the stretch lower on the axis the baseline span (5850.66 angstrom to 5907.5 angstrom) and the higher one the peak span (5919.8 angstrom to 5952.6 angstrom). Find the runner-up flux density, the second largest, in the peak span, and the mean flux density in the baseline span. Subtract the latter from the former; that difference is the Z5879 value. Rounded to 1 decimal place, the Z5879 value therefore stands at 0.6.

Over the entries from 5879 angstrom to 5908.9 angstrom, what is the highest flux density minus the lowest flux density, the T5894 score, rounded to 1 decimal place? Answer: 1.7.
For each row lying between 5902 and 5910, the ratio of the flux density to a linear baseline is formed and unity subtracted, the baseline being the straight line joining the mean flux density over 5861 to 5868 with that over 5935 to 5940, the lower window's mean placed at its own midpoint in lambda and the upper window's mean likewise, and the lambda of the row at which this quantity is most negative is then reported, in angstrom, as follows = 5902.75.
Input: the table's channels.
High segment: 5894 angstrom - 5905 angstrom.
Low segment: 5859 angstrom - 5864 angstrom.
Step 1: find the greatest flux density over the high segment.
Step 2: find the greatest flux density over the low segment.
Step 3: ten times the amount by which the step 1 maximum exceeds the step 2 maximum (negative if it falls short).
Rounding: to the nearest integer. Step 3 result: 3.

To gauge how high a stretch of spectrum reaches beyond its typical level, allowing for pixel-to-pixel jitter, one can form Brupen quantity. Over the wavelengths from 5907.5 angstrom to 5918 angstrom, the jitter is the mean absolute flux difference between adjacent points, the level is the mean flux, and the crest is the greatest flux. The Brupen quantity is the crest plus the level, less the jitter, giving 23.1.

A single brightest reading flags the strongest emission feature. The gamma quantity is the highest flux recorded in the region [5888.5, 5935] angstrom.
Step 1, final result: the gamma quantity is 11.71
